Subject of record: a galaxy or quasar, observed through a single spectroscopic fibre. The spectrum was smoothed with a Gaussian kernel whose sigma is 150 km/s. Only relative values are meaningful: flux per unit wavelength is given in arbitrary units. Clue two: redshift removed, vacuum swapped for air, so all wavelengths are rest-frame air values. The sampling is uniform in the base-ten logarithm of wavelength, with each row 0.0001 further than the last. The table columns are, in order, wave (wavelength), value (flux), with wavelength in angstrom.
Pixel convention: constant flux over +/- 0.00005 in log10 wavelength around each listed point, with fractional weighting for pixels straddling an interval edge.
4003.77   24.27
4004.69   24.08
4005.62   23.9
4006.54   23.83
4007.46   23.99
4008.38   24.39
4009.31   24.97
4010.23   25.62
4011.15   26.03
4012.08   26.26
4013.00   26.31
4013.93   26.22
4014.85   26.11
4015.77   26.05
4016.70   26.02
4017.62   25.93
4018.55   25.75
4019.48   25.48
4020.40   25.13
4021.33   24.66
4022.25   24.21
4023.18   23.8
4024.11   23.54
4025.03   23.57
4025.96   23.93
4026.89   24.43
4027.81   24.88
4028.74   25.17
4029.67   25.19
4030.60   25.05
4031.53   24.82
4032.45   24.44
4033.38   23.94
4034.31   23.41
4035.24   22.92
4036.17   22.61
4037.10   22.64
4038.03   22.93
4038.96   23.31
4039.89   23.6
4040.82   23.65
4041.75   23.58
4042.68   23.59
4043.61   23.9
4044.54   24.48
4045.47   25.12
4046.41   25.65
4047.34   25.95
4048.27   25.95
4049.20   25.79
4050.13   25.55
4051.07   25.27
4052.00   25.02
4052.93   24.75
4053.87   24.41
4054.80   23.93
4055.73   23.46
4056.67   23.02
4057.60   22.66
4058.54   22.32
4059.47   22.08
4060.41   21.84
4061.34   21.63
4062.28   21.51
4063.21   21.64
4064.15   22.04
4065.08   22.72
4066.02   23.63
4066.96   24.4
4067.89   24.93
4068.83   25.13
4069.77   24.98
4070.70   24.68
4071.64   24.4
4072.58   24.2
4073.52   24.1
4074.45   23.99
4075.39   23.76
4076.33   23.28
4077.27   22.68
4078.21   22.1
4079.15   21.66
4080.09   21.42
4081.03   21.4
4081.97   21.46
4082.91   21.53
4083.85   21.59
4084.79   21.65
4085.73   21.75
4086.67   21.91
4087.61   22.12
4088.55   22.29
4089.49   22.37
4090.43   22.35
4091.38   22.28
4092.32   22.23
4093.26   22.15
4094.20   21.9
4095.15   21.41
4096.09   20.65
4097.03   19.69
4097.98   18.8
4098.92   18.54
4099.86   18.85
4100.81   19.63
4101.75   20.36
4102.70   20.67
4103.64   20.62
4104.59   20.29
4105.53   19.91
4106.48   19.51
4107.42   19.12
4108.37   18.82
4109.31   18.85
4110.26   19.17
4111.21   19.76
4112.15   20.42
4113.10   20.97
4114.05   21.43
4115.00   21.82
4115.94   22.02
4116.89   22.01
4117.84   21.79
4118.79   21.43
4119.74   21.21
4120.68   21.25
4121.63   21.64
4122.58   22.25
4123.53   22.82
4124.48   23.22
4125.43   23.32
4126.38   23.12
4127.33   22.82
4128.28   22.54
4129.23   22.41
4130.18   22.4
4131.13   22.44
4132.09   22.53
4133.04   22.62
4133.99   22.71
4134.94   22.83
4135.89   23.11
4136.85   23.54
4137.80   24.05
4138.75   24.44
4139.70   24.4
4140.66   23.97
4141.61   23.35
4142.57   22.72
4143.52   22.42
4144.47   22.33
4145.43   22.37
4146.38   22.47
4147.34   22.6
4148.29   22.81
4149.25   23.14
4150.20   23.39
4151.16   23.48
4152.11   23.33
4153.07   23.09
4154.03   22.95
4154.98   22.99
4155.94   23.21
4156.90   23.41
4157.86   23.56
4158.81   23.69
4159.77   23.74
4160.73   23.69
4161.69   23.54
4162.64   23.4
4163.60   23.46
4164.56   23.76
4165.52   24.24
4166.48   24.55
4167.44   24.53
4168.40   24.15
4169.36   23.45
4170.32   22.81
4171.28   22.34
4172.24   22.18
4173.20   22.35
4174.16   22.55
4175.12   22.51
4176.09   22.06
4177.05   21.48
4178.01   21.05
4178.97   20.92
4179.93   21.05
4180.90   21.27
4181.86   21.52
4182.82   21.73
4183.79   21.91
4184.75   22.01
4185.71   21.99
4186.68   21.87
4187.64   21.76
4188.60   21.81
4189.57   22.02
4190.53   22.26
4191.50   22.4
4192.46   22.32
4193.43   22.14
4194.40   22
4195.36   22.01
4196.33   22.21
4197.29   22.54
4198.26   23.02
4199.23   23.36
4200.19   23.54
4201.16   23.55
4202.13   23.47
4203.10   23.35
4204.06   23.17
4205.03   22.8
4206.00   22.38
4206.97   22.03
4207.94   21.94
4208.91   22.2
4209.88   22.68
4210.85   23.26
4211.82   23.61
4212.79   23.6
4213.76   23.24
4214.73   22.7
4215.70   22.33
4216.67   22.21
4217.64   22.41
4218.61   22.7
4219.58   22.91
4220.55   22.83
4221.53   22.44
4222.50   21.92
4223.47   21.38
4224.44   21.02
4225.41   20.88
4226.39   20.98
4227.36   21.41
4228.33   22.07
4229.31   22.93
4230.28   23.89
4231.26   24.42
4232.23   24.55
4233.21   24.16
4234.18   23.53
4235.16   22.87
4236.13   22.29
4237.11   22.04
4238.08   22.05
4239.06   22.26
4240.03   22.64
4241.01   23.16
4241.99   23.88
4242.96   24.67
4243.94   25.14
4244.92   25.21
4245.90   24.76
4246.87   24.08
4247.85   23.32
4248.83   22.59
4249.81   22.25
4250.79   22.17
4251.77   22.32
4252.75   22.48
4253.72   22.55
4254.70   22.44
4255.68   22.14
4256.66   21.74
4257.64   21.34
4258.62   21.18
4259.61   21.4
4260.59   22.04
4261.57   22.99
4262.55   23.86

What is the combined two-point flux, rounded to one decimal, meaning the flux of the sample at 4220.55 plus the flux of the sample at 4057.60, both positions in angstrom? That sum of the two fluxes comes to 45.5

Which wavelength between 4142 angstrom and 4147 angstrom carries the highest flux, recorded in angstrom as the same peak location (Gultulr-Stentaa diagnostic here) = 4142.57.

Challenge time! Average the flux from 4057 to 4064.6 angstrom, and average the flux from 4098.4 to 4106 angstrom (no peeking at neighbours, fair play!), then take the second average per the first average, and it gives 0.90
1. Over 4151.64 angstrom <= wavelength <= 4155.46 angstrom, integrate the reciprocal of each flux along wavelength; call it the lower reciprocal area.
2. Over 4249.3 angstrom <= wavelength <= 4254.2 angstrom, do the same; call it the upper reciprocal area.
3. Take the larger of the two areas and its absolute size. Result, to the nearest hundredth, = 0.22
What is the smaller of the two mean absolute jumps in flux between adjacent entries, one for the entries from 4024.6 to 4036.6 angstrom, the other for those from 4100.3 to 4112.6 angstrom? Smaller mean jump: 0.35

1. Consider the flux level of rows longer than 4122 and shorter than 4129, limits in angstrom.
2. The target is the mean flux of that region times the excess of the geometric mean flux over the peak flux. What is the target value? -10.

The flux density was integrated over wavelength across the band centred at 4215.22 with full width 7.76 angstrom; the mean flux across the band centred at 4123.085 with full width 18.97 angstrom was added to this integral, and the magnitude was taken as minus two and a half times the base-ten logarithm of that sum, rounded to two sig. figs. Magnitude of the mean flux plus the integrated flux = -5.8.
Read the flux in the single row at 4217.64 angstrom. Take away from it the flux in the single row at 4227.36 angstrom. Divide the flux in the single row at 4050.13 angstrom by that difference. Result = 26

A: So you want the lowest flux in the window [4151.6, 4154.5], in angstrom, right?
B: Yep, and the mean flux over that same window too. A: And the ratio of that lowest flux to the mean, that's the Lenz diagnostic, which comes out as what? 0.993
